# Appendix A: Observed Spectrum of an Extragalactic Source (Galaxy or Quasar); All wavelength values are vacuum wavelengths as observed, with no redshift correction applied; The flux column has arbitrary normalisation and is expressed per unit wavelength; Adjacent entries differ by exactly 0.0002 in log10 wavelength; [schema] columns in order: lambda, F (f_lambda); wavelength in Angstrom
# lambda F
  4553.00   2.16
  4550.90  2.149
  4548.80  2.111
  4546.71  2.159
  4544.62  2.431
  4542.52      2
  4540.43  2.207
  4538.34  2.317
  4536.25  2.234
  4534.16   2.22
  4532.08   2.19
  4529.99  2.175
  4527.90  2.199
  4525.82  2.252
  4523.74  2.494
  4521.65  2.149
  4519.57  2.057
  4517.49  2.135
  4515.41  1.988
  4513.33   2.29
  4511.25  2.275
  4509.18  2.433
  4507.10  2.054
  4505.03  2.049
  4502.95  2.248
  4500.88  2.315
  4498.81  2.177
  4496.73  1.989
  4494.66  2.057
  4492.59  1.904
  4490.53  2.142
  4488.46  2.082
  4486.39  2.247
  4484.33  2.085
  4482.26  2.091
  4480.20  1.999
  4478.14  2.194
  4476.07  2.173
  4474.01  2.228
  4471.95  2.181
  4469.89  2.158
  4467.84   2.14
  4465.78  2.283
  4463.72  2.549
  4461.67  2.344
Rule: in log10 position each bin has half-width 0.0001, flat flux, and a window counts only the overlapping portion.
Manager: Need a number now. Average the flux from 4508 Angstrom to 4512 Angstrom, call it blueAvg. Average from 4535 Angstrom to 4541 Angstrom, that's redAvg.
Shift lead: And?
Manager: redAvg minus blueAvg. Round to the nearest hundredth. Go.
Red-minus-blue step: -0.10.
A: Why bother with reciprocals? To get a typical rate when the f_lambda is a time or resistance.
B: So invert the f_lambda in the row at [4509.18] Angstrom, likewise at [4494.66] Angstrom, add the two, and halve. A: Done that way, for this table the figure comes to 0.449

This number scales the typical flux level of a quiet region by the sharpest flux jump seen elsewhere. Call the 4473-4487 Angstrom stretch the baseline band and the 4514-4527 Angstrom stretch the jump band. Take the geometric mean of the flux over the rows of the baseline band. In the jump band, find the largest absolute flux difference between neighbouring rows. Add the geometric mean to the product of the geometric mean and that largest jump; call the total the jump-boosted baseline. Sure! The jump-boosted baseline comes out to 2.88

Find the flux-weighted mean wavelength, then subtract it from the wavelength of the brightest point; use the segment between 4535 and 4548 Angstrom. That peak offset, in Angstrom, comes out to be 3.2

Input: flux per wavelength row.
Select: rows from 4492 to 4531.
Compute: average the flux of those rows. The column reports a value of 2.17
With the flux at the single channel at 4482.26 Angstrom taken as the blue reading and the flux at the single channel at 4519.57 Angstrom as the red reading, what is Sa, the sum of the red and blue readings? 4.15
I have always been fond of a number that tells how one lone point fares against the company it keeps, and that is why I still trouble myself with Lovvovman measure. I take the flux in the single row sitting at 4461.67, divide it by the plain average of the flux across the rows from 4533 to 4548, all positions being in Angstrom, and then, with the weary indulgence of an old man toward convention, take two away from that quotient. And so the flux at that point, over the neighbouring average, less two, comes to -0.95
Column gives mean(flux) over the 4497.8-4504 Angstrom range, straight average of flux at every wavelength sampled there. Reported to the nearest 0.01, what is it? 2.25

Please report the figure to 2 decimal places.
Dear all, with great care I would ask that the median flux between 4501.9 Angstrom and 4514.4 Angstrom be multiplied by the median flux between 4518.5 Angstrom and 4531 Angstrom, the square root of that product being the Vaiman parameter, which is 2.22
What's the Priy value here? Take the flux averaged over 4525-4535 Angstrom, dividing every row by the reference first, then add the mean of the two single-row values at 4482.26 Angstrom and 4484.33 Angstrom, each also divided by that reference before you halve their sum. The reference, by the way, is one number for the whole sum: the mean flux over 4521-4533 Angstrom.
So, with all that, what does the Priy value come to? 1.91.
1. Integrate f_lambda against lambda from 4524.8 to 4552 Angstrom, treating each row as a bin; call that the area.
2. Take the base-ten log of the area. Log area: 1.78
